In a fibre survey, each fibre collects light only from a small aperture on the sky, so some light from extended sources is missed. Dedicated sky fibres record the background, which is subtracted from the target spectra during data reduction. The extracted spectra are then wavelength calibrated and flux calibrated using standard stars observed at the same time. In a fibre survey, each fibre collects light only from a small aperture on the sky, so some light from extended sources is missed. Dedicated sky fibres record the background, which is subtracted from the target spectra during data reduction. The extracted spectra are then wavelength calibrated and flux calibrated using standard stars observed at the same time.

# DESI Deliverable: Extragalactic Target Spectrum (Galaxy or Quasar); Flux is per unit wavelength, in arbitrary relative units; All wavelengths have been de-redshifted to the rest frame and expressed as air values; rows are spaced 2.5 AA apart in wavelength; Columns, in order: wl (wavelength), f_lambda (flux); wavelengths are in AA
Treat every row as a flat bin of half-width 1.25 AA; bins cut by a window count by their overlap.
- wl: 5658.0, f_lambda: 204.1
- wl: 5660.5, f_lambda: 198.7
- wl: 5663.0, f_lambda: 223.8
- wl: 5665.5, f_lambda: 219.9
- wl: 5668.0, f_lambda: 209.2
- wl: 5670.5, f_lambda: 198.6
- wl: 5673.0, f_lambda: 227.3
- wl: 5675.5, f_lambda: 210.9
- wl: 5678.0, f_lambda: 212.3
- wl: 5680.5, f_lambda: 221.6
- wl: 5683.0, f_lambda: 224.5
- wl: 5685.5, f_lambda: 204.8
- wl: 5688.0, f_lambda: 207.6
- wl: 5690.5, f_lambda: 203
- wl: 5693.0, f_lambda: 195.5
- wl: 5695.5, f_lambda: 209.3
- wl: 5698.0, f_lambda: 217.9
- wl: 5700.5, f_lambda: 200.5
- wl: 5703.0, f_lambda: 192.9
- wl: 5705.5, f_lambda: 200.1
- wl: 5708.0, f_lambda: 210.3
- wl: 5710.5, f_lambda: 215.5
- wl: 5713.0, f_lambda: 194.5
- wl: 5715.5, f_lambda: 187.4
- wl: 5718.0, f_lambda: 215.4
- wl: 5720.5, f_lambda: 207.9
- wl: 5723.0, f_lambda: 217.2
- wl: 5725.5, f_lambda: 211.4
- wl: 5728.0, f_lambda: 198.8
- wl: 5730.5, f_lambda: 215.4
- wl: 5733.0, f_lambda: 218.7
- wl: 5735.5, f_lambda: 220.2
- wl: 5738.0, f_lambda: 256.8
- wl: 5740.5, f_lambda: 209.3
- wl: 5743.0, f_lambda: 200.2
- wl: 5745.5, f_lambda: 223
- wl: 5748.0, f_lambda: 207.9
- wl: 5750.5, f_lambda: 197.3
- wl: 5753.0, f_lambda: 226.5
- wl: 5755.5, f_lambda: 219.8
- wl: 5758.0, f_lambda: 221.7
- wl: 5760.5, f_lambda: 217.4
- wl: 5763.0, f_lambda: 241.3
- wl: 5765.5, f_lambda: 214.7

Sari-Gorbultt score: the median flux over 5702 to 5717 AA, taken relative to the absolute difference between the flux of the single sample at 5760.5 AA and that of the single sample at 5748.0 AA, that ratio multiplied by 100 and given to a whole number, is 2077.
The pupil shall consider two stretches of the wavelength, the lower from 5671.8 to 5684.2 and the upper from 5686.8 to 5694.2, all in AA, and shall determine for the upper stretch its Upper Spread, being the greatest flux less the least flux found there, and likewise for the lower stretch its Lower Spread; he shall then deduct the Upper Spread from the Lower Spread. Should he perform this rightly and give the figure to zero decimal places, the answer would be 4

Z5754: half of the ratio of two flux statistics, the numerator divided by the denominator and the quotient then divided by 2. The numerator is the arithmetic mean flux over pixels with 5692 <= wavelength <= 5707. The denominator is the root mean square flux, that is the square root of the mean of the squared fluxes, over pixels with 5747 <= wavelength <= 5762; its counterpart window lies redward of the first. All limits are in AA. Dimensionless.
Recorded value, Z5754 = 0.471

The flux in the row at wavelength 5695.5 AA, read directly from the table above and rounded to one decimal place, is 209.3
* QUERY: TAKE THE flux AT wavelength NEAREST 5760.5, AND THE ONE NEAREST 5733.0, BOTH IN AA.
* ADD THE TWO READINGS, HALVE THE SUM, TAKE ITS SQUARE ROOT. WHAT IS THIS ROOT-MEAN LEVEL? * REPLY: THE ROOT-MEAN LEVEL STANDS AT 14.8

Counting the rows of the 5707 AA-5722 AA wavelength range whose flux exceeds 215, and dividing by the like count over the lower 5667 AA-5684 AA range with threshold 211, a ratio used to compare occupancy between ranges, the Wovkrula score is 0.5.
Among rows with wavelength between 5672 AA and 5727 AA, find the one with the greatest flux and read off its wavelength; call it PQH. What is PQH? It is 5673.0 AA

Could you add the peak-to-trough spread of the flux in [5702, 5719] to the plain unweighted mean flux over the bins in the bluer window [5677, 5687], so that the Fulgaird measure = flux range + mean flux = 244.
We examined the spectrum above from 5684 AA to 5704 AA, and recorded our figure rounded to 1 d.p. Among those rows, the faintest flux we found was 192.9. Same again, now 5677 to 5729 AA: 187.4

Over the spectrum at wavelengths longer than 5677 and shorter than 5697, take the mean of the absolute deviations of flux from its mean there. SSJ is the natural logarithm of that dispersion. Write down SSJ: 2.0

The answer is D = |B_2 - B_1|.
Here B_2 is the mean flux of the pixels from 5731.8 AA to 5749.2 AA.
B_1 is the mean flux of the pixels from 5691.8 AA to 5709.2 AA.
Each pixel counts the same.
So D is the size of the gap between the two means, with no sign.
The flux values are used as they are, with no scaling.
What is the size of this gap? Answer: 16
